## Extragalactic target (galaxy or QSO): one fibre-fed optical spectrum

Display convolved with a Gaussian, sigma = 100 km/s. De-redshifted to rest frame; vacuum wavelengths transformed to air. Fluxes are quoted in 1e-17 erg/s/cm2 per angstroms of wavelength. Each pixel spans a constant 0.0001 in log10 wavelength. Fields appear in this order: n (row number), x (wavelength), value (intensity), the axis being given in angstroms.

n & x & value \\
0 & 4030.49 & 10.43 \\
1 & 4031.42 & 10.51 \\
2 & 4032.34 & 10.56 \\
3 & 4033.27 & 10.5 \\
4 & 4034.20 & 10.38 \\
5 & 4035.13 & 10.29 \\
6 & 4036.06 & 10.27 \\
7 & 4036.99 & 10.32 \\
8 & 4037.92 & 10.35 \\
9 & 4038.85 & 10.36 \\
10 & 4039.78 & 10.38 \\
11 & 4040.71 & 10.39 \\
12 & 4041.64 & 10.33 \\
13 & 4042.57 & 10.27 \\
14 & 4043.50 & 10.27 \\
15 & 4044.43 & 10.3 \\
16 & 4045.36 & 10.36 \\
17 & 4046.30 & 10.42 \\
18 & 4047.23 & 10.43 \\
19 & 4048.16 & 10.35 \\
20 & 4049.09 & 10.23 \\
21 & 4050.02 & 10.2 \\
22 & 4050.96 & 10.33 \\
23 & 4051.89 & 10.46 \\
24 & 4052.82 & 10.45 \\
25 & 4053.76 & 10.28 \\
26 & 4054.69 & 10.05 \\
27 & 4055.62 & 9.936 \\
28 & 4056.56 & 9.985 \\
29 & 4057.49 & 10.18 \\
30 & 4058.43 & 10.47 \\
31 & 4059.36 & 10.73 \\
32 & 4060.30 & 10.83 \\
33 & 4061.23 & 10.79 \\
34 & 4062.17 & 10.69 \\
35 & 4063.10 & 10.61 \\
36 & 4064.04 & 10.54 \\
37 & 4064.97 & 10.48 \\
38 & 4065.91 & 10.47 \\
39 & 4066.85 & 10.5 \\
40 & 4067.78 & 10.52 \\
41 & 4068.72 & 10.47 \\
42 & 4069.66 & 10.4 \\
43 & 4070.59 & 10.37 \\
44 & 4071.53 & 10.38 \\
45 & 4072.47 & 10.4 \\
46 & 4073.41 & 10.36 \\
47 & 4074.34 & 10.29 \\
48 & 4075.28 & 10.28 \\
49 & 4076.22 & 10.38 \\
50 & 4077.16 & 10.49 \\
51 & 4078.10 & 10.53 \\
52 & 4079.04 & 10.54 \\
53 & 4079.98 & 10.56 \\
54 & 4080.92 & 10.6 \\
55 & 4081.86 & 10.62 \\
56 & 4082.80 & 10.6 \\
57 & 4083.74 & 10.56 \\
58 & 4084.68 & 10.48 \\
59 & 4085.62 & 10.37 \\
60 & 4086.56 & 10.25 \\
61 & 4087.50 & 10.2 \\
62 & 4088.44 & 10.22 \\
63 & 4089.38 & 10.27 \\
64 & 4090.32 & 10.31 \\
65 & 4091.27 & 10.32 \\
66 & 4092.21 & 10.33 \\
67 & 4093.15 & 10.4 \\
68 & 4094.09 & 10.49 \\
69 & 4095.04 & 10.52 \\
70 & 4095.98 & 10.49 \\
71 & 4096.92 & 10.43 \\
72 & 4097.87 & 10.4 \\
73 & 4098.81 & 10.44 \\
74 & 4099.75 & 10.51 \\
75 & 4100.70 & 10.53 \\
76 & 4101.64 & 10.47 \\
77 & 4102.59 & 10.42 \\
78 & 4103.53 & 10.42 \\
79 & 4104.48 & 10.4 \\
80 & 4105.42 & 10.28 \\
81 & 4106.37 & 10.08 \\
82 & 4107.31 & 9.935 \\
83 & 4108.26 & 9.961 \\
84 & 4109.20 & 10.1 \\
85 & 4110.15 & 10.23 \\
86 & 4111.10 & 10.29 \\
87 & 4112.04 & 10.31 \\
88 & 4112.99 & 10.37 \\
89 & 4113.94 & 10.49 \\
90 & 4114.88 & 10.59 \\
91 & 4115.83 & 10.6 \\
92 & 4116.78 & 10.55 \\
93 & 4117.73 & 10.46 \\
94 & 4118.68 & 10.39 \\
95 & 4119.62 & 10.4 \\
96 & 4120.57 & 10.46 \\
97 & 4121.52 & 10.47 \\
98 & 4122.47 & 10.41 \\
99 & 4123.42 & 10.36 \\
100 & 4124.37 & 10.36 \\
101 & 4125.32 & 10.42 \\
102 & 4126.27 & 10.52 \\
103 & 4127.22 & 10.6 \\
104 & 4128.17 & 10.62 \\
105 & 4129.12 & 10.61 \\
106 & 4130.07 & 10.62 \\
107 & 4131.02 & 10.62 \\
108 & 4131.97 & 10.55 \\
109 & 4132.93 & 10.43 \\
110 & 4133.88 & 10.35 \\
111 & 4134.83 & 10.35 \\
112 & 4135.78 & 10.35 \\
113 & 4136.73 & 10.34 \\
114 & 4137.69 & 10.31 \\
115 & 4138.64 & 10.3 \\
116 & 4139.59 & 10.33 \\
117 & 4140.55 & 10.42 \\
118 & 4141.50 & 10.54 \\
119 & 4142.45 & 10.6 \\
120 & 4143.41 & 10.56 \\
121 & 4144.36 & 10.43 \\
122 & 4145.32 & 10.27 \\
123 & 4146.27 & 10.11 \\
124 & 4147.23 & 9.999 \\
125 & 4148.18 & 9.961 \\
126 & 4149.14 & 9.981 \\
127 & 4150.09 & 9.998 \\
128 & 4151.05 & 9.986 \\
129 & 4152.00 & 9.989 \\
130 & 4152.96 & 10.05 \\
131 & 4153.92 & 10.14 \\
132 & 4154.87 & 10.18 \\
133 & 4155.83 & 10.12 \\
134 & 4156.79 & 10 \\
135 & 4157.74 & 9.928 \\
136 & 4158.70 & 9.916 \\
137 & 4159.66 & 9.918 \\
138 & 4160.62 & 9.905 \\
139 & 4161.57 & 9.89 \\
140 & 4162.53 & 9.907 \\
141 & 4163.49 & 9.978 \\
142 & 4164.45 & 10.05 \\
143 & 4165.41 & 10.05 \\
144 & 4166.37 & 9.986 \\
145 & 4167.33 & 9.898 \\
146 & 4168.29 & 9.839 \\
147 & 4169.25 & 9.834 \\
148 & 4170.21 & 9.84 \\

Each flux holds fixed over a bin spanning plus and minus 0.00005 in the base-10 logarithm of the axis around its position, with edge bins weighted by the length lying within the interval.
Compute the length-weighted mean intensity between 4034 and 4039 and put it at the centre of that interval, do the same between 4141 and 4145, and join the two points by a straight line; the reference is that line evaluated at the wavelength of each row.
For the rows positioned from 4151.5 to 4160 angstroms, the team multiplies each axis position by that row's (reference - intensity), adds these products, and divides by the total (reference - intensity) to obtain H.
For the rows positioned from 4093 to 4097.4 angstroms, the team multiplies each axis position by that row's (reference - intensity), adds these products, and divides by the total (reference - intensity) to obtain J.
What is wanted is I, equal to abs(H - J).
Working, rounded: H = 4156.1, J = 4095.3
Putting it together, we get 60.9 angstroms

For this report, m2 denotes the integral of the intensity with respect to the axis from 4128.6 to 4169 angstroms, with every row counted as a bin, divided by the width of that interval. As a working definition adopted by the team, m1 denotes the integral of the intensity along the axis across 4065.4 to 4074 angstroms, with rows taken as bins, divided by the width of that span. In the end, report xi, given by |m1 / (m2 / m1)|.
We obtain 10.7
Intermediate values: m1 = 10.4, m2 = 10.2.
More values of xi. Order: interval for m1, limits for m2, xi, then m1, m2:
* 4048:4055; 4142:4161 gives 10.5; 10.3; 10.1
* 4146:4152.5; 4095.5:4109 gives 9.7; 10.0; 10.3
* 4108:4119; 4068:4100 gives 10.3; 10.4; 10.4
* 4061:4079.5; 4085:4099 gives 10.6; 10.5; 10.4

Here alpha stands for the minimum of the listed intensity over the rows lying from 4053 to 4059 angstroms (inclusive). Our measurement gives 9.936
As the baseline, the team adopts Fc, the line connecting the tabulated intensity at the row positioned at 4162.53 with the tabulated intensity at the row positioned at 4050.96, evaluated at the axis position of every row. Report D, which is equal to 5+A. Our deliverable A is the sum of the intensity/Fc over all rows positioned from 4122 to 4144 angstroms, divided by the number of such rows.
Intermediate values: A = 1.04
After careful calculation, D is 6.04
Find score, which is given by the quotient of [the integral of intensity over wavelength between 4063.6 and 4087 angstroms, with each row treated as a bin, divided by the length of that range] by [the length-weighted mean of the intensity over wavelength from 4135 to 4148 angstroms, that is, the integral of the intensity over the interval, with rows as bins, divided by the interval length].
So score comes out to 1.01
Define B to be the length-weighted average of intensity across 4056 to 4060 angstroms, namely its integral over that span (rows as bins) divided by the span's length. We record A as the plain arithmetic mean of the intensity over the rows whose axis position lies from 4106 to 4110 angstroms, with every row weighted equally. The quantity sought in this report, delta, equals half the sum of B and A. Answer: 10.2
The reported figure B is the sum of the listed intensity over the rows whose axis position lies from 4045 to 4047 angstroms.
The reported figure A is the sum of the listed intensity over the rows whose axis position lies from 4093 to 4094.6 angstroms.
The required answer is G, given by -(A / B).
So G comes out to -1.01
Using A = 20.9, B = 20.8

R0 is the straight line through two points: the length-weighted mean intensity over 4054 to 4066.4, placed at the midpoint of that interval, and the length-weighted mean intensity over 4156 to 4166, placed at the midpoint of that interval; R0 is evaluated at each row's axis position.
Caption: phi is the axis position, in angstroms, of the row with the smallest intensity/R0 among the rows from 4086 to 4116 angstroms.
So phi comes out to 4107.31 angstroms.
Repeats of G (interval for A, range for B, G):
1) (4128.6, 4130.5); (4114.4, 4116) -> -1.00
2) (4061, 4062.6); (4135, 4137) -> -1.04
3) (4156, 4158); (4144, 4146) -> -0.96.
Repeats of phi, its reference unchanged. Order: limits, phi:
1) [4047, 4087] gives 4055.62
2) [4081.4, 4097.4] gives 4087.50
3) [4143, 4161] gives 4148.18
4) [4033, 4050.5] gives 4050.02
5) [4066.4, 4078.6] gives 4075.28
